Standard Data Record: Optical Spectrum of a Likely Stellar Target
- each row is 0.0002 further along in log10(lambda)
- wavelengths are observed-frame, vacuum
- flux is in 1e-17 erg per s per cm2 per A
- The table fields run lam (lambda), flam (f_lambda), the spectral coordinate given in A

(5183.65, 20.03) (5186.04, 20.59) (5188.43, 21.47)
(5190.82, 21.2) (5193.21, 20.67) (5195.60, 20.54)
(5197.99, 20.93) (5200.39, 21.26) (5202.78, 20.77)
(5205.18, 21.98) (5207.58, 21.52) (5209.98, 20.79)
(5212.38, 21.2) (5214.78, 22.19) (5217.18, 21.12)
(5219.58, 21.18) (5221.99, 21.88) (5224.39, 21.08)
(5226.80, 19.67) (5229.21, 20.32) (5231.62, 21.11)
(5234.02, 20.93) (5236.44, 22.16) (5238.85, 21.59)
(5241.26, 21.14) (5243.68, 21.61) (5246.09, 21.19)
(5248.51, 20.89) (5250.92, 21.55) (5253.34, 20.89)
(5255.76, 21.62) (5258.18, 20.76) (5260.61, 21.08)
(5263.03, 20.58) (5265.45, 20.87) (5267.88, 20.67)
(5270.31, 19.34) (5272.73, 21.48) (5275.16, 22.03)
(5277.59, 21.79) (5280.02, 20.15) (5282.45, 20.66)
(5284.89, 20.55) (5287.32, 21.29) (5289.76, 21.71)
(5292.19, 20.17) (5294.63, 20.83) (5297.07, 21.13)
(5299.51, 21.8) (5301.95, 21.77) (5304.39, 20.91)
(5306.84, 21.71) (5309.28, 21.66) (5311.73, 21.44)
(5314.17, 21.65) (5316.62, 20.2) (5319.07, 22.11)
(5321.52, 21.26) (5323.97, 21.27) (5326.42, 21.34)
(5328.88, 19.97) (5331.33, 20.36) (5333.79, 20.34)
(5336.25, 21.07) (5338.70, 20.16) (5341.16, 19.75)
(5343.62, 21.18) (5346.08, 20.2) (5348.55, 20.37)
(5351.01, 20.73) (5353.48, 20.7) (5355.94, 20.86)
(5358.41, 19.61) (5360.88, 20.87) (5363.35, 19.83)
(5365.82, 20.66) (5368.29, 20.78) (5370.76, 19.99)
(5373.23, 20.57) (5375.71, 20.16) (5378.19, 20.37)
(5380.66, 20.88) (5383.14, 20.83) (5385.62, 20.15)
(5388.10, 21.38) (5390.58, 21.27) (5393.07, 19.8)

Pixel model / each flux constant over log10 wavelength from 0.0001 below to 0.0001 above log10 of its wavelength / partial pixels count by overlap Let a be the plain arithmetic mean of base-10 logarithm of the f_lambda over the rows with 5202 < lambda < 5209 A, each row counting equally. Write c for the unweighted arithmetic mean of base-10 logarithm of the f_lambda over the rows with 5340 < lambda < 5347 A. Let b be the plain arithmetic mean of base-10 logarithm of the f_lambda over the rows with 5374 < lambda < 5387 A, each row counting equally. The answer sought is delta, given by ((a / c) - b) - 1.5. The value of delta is -1.79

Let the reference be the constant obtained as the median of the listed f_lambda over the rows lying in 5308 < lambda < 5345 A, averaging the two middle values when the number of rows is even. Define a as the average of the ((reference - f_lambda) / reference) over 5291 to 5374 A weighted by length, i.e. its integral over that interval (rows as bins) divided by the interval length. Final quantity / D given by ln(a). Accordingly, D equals -4.02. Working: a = 0.018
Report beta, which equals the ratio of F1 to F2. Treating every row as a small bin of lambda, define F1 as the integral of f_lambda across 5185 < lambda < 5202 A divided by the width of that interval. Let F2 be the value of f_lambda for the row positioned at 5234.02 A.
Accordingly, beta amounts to 1.00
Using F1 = 21.0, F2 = 20.93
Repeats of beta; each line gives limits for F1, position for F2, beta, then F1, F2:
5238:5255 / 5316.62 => 1.05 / 21.3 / 20.2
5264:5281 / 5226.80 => 1.06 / 20.9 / 19.67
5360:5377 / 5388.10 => 0.95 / 20.4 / 21.38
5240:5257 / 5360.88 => 1.02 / 21.3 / 20.87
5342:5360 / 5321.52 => 0.96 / 20.5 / 21.26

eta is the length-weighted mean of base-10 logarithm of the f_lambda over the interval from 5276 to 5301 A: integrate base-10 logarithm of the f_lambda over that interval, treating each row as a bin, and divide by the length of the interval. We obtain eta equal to 1.323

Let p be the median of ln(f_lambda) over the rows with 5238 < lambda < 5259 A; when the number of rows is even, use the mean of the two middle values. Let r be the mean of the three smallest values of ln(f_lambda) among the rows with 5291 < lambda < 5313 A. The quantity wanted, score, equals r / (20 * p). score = 0.0496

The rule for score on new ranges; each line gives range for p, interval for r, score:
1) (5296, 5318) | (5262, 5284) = 0.0487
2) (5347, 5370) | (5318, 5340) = 0.0496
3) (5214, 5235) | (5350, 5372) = 0.0490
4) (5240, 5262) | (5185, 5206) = 0.0496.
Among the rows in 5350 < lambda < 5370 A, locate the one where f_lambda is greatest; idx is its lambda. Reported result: 5360.88 A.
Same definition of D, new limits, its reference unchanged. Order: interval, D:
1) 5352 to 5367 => -3.34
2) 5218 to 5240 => -5.60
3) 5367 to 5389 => -3.52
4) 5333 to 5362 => -3.42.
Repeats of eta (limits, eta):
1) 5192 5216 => 1.326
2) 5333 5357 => 1.313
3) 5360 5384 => 1.312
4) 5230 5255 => 1.329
